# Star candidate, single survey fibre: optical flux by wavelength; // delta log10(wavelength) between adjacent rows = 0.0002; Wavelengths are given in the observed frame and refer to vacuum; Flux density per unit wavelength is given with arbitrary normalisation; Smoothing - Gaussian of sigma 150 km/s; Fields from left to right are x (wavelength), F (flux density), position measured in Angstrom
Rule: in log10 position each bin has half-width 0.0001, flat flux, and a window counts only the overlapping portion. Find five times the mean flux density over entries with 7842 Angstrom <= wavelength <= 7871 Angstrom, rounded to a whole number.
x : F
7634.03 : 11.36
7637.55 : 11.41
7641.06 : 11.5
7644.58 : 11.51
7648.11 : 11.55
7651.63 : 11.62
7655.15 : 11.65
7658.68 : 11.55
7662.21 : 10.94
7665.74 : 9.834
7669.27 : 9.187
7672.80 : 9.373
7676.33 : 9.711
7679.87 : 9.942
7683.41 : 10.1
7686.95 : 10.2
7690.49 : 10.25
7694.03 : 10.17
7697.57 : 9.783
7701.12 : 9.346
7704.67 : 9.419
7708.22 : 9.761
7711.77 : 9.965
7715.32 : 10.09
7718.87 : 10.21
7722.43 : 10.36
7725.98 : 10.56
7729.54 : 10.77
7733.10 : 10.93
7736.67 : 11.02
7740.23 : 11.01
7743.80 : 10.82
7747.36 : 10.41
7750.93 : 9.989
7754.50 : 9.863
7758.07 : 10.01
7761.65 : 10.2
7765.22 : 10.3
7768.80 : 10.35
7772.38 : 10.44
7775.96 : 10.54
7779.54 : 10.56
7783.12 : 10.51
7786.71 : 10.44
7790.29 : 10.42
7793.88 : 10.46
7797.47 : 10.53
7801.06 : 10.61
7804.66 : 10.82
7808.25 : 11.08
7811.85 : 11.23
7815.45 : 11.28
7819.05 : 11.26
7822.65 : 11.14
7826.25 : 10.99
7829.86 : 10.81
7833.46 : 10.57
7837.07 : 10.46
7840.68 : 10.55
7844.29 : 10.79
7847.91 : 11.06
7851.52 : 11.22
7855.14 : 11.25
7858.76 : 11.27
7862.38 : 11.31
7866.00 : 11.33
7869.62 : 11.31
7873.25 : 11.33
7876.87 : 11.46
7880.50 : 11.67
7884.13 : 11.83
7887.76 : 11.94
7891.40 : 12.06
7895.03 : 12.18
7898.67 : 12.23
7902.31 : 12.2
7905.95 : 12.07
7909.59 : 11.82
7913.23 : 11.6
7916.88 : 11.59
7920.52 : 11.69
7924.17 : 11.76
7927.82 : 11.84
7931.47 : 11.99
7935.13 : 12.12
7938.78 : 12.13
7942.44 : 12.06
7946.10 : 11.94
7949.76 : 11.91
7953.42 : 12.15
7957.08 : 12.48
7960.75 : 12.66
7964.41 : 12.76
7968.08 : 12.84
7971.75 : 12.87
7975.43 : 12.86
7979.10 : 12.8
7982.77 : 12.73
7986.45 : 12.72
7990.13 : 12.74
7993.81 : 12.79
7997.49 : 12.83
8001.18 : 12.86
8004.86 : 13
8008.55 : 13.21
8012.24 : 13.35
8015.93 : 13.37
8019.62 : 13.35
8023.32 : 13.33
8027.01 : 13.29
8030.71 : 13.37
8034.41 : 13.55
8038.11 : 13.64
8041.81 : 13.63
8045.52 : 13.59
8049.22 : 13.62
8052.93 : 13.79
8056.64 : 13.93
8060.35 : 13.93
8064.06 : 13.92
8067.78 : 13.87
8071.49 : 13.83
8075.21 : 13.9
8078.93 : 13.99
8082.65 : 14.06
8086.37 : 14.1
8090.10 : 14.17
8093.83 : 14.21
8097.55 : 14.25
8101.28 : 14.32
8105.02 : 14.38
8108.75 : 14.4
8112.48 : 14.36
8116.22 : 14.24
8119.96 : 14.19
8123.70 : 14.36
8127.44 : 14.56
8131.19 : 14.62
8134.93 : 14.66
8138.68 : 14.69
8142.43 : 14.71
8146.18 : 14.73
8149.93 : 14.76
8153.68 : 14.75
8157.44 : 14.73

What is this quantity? 56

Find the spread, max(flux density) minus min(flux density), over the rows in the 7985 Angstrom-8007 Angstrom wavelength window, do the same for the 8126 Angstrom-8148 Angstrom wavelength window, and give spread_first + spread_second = 0.45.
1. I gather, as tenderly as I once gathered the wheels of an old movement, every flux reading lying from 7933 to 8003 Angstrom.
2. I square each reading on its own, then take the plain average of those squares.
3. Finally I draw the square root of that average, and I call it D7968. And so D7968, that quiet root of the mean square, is 12.5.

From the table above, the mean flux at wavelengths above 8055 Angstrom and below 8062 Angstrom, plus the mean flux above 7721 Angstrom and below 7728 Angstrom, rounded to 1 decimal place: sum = 24.4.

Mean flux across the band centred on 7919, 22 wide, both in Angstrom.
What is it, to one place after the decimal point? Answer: 11.7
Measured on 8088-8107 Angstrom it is 14.3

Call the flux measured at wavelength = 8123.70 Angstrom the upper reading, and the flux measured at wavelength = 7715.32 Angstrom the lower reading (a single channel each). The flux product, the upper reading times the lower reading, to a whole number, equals 145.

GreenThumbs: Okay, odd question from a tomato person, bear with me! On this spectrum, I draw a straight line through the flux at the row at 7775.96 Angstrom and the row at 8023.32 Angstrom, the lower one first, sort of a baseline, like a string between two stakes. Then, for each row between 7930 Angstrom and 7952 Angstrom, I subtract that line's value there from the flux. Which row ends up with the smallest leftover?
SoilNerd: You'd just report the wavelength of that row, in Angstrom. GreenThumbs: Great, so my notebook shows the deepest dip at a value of 7949.76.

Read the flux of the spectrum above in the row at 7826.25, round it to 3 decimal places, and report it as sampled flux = 10.990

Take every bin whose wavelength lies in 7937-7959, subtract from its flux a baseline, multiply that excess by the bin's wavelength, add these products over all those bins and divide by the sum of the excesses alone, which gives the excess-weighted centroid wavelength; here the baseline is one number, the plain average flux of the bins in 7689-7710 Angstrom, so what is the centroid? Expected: 7948.2 Angstrom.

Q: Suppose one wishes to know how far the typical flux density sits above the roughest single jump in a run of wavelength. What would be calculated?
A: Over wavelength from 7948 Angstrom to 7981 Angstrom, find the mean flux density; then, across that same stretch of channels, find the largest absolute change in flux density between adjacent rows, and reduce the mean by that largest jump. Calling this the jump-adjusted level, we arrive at 12.3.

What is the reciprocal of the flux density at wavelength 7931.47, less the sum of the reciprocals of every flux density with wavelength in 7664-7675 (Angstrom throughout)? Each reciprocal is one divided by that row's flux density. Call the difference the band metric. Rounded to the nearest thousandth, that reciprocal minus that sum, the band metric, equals -0.234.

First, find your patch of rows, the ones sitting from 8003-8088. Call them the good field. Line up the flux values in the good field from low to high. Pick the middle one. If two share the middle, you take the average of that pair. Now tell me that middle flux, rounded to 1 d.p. 13.6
